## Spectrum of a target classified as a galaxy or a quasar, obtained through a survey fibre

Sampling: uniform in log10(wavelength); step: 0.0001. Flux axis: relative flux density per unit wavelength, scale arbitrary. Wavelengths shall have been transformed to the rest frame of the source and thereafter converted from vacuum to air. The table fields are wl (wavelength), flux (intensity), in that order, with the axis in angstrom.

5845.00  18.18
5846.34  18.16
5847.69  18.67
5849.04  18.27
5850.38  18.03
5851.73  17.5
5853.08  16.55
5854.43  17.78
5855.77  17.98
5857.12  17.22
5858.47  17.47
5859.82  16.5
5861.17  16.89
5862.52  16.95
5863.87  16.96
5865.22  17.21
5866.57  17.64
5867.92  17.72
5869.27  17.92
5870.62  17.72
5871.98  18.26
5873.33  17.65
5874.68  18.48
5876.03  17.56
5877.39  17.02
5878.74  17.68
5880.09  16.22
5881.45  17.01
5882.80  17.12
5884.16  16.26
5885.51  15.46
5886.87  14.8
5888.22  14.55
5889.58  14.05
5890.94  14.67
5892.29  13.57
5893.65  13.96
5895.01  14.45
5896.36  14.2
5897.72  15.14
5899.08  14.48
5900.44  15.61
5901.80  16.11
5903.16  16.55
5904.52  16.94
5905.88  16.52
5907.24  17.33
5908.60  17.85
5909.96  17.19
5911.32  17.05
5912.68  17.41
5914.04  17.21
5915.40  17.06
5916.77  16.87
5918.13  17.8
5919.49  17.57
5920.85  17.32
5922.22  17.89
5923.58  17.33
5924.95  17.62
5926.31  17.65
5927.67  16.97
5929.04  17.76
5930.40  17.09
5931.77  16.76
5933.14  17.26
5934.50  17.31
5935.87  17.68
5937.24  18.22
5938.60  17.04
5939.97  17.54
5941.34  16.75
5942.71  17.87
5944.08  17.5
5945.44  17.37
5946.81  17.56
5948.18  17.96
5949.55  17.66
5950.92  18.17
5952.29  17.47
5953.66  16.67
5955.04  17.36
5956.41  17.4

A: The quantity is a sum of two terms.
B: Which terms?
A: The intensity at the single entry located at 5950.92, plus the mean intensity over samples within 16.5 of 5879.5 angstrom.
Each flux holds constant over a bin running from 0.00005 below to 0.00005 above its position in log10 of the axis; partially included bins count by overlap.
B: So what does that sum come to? 34.6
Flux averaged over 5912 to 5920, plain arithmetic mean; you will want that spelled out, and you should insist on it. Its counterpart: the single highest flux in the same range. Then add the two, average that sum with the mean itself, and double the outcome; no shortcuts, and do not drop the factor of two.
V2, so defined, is 52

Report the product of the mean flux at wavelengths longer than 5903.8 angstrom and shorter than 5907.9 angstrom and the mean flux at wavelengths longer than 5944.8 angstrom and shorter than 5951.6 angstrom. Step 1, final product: 300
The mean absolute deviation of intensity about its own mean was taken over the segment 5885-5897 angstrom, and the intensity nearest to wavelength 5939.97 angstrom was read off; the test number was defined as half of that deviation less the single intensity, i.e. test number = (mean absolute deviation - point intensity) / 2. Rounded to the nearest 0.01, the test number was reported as -8.56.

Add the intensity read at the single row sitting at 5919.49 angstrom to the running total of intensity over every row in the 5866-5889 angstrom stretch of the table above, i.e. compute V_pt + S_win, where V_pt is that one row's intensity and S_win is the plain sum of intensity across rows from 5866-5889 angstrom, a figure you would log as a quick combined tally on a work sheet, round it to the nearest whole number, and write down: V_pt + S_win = 307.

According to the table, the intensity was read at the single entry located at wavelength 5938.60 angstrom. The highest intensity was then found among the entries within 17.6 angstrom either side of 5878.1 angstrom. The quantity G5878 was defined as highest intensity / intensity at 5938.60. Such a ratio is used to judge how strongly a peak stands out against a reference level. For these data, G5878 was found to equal 1.08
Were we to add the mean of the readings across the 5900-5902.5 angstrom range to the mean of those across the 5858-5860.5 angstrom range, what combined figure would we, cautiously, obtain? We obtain 32.8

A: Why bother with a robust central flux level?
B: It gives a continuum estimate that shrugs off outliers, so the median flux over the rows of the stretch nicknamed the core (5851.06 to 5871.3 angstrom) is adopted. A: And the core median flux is 17.5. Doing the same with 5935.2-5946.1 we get 17.5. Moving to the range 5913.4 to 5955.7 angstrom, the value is 17.5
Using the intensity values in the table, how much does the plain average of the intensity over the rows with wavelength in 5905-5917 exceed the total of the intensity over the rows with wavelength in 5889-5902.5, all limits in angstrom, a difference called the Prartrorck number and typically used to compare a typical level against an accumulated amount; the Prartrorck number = -129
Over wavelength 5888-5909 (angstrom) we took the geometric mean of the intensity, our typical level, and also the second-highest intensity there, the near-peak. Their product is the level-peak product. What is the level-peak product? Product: 265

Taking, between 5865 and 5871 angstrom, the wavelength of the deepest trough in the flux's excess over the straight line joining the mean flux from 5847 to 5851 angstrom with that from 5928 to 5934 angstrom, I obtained 5865.22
